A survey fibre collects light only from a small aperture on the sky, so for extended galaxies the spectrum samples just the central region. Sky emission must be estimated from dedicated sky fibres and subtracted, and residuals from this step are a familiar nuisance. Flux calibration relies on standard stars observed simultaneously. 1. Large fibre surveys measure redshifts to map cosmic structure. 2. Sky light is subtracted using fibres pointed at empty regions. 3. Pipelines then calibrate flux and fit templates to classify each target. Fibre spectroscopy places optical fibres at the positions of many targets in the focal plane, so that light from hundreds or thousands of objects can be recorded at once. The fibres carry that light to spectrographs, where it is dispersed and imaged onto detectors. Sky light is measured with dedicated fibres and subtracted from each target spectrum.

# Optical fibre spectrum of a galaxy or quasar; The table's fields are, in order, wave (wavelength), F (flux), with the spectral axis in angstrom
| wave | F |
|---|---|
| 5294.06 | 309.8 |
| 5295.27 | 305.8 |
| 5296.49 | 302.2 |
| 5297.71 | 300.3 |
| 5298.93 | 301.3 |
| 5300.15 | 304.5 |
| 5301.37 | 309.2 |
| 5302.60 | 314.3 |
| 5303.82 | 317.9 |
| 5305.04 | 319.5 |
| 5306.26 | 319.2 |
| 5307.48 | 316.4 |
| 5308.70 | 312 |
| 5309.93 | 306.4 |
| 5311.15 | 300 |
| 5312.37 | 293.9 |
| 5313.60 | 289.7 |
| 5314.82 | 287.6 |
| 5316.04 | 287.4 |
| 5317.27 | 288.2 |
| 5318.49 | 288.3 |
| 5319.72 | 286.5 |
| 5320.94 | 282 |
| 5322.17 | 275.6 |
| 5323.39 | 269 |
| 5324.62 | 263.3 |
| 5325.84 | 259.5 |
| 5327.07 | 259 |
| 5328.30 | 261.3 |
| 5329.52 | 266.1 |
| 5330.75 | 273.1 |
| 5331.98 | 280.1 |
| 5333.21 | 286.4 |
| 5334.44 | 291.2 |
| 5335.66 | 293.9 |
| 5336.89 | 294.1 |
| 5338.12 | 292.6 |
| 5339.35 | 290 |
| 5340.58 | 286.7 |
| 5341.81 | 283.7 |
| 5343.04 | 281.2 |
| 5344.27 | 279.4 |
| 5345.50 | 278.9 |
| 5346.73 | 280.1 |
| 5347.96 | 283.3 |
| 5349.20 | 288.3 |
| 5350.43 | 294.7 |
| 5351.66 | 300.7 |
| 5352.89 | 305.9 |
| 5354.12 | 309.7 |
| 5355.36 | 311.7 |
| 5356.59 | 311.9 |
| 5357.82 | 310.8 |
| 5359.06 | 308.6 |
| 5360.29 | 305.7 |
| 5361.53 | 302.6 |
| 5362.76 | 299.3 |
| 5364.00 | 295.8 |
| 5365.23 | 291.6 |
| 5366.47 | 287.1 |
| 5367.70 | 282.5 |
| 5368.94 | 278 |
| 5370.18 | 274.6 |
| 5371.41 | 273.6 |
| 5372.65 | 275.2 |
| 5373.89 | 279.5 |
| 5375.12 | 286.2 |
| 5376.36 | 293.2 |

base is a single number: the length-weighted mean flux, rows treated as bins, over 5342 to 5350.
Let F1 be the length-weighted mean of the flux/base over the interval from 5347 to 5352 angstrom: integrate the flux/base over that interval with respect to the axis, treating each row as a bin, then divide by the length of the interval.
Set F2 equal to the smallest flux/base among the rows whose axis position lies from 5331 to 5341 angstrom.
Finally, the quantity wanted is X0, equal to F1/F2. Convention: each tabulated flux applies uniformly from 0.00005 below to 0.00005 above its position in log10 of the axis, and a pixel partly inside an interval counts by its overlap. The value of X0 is 1.04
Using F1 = 1.03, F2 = 0.99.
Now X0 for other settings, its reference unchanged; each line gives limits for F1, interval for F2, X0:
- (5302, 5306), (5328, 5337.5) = 1.22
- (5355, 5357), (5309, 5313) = 1.06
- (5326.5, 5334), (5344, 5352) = 0.97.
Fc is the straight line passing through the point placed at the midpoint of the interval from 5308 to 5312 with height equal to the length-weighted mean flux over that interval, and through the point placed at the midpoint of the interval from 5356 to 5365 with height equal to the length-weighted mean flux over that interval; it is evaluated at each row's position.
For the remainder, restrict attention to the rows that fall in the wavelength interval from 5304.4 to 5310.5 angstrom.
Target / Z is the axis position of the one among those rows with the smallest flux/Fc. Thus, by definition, 5309.93 angstrom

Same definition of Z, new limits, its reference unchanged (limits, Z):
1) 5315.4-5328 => 5327.07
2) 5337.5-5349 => 5345.50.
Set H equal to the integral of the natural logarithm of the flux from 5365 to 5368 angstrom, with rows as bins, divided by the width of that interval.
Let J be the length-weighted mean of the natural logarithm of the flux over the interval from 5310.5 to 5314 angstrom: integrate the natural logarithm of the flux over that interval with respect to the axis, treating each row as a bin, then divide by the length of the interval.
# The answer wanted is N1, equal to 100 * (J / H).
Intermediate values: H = 5.66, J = 5.69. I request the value 100.4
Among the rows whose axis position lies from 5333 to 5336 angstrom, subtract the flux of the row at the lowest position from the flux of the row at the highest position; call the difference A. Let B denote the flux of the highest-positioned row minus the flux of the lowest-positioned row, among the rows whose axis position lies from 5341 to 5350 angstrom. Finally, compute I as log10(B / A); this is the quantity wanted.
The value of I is -0.2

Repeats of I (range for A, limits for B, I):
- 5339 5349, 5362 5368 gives 0.4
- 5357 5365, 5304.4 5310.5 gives -0.1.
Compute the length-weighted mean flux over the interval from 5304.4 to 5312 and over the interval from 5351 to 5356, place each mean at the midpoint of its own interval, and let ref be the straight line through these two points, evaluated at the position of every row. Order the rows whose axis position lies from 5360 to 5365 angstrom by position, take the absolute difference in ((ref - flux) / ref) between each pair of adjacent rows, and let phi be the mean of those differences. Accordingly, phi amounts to 0.010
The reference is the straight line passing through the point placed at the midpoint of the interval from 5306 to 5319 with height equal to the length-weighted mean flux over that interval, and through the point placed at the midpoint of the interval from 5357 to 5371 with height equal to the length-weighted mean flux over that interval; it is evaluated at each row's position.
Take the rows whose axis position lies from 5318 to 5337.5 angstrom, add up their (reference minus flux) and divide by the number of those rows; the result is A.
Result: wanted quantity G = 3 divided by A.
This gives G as 0.1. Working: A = 20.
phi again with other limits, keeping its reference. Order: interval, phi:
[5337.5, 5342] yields 0.009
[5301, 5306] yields 0.011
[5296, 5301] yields 0.007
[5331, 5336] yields 0.015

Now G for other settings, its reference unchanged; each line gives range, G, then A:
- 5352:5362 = -0.2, -14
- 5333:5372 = 1.0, 3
